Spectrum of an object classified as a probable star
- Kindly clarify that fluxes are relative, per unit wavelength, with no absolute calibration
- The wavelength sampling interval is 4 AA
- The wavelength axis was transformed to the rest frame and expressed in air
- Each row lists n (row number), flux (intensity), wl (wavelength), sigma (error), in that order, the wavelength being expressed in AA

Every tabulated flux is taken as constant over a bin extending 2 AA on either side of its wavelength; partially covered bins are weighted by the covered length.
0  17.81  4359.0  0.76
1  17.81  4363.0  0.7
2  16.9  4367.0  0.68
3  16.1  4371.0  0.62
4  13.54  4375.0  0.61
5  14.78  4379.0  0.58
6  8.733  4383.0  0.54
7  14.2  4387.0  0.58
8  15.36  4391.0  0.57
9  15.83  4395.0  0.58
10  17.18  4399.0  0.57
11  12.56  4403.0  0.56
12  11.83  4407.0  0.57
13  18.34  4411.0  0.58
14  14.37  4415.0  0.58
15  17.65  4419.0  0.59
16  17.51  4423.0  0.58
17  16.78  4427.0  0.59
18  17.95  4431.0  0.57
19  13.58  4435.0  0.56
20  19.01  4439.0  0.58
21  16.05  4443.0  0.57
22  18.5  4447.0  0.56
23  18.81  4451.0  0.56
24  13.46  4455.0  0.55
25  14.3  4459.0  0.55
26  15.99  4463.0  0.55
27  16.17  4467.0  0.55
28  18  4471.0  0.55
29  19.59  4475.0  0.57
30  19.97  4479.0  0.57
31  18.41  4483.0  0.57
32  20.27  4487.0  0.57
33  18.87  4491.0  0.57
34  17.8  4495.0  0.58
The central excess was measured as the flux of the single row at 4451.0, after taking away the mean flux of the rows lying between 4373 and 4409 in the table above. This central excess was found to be 5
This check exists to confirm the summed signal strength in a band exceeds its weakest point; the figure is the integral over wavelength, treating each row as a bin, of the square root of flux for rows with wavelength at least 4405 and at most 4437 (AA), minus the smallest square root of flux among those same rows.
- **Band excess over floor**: 124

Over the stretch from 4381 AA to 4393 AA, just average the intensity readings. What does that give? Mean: 12.8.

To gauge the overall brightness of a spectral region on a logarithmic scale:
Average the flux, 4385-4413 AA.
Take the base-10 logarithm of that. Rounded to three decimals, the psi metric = 1.177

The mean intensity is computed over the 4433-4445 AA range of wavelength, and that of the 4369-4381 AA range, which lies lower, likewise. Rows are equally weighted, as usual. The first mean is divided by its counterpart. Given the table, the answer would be 1.10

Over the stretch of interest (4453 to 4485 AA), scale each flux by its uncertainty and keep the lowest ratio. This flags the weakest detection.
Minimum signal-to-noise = 24.5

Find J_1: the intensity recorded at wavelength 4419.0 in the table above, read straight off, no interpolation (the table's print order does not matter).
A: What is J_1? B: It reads 17.65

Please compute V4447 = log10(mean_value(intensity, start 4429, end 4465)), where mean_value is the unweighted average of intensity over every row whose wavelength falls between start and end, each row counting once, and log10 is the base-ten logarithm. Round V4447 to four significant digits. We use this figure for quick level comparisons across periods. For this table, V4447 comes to 1.215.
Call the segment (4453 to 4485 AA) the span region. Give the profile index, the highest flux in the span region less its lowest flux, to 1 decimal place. 6.5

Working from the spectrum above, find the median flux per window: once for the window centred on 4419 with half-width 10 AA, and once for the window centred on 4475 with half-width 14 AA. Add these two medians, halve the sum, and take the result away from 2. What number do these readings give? -16.0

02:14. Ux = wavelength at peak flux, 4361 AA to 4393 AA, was 4363.0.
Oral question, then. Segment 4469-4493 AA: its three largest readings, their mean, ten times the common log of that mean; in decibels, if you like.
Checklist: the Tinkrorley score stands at 13.0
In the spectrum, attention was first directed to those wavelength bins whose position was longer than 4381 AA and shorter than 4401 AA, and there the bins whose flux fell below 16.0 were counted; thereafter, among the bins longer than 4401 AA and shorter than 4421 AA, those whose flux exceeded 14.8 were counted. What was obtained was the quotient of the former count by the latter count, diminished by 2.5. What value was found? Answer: -0.5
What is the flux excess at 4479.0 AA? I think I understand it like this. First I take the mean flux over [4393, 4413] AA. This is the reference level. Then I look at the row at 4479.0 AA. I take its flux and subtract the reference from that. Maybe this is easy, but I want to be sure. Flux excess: 5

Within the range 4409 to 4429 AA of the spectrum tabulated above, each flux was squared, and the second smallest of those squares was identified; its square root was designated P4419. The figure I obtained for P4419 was 16.8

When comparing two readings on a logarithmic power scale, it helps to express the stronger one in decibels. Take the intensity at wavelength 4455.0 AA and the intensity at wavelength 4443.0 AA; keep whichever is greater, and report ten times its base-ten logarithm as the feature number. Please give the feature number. 12.1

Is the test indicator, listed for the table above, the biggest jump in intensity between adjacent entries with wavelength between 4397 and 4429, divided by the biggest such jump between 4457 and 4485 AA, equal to 3.6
